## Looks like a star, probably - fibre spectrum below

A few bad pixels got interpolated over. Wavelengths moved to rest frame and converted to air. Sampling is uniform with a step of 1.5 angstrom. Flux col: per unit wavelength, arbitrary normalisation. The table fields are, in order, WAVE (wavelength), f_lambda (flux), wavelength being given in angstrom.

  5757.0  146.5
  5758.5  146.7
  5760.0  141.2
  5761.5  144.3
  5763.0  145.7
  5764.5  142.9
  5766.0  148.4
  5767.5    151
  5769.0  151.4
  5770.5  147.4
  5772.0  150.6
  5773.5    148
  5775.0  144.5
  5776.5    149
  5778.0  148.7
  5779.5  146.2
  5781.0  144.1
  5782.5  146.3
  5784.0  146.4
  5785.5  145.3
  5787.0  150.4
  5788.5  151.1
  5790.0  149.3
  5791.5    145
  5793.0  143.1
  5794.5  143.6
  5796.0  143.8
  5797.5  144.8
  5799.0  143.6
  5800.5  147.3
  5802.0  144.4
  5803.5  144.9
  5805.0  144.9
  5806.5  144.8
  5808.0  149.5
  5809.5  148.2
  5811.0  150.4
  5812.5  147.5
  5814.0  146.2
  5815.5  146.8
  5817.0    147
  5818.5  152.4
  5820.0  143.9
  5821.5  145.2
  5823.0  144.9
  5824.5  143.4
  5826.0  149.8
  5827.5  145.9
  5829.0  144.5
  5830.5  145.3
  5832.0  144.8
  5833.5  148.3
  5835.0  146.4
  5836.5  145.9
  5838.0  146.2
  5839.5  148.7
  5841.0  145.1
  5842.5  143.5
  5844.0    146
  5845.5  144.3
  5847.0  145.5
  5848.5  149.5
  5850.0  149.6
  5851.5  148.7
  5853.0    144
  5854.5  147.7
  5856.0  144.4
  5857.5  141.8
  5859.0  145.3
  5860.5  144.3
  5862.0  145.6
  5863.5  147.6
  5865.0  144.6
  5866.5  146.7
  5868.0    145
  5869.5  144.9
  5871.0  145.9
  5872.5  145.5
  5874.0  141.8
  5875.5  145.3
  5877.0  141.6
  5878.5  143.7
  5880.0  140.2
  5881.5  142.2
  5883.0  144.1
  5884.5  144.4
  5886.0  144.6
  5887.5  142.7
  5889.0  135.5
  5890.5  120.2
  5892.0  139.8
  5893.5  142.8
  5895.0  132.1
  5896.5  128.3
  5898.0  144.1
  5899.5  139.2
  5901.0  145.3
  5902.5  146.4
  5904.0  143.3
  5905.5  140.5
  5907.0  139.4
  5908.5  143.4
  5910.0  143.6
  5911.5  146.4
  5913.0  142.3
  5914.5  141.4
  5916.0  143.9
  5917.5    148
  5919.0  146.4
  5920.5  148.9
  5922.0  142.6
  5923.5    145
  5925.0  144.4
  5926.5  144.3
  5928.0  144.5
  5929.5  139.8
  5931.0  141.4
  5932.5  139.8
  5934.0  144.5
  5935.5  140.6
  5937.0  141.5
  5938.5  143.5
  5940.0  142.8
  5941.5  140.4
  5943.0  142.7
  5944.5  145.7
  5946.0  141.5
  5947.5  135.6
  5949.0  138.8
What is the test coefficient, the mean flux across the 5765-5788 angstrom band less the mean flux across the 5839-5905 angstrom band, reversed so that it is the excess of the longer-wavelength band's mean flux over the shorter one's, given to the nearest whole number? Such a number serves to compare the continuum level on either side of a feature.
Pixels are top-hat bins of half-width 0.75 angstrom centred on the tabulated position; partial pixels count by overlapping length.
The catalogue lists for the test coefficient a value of -5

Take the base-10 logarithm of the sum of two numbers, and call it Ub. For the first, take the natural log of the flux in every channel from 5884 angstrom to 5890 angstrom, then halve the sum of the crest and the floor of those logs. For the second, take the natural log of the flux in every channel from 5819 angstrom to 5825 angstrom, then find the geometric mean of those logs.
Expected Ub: 0.996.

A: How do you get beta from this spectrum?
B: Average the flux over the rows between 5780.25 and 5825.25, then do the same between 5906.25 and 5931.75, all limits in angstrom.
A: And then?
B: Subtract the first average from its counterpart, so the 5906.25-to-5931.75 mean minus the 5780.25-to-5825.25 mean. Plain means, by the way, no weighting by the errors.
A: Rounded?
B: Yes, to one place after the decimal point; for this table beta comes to -2.4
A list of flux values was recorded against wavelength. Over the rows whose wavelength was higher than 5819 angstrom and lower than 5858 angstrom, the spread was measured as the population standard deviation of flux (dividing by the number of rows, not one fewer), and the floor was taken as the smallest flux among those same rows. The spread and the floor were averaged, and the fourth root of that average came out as 2.91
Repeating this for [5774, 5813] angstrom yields 2.92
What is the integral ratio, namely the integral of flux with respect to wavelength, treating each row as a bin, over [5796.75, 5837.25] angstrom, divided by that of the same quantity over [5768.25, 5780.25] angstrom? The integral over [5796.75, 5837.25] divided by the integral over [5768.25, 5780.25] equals 3.3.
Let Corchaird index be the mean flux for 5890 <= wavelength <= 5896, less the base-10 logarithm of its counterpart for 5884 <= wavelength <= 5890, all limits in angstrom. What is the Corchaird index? 132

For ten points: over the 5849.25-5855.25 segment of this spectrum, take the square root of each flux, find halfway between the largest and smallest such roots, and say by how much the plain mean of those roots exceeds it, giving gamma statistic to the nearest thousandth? 0.029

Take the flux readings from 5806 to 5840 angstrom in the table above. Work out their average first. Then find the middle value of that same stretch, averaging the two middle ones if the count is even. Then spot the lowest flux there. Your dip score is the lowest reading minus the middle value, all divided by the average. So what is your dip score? -0.019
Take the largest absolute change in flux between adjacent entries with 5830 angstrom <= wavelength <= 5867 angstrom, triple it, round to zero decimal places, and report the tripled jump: 14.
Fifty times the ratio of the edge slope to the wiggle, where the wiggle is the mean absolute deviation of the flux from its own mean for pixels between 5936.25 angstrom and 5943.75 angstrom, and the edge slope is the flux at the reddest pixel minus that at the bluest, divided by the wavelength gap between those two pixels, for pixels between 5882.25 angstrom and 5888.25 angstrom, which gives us -16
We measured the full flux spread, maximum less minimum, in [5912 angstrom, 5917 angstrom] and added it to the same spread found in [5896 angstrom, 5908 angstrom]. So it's 20.6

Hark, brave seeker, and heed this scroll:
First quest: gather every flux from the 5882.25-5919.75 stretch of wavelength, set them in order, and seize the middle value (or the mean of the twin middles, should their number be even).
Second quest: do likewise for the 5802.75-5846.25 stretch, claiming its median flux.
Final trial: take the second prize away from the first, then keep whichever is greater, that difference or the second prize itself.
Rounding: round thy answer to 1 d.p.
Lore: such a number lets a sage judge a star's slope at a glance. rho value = 145.9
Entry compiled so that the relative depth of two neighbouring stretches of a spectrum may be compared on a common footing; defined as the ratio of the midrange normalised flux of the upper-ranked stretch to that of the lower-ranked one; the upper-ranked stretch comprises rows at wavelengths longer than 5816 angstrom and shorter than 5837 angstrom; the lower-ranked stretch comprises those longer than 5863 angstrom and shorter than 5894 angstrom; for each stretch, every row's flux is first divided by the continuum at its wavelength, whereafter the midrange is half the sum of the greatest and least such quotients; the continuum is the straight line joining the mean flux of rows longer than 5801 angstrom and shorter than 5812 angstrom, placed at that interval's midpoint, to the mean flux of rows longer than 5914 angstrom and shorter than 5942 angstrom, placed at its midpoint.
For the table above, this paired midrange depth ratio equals 1.09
